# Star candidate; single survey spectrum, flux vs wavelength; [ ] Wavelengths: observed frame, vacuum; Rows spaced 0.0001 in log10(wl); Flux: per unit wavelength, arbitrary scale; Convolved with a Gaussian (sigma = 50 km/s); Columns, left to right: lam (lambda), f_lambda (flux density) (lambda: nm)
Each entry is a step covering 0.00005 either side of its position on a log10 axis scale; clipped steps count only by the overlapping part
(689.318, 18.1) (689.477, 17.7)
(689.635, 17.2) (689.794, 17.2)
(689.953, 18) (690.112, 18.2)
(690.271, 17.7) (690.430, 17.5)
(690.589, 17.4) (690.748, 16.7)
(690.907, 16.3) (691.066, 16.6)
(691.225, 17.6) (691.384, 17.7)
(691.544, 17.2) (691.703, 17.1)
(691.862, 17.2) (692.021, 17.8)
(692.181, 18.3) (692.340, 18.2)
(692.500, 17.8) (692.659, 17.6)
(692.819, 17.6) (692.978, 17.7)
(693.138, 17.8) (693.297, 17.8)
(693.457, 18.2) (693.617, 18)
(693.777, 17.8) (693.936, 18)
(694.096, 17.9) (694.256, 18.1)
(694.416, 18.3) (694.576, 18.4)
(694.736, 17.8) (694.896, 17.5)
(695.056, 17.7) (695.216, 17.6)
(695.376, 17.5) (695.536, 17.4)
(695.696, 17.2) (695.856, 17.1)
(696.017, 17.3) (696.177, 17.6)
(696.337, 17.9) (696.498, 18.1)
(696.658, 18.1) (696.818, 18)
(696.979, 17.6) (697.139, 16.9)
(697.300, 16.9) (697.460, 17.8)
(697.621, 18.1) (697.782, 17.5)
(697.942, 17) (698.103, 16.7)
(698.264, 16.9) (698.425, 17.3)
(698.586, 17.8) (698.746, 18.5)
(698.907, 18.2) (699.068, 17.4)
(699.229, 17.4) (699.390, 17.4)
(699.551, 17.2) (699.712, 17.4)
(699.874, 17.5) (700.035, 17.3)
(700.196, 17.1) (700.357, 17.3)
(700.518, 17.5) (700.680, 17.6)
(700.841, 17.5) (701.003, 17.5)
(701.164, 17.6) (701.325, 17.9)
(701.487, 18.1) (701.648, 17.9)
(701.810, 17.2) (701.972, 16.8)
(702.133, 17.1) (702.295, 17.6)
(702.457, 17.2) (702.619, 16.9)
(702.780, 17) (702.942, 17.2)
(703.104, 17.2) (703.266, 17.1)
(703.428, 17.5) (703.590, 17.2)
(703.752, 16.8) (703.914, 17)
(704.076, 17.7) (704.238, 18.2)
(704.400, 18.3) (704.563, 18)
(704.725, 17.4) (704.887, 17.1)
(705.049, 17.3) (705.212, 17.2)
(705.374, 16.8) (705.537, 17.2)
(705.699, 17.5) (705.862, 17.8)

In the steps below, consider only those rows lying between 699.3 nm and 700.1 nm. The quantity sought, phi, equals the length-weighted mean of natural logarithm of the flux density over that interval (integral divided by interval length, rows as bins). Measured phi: 2.85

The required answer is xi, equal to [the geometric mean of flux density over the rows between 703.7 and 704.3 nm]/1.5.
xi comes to 11.61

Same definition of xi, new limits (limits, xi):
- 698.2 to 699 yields 11.82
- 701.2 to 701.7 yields 11.98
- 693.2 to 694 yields 11.97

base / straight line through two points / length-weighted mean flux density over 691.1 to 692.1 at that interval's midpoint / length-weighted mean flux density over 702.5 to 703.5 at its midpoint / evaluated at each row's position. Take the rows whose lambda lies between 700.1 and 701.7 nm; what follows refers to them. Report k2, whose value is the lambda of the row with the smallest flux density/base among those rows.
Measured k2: 700.196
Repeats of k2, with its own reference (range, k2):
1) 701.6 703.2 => 701.972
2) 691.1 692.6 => 691.703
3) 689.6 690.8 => 690.748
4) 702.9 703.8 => 703.752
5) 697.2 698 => 697.300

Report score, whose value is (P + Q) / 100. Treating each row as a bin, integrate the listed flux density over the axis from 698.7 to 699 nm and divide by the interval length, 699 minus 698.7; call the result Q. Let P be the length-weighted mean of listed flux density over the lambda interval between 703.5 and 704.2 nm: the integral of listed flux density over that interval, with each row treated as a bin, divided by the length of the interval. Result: 0.355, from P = 17.3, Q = 18.3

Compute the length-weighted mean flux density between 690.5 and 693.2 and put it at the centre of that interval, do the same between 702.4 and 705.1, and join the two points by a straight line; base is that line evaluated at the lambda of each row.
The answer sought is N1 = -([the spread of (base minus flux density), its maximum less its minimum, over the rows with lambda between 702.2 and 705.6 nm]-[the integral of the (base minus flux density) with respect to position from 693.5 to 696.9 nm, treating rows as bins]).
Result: -2.7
